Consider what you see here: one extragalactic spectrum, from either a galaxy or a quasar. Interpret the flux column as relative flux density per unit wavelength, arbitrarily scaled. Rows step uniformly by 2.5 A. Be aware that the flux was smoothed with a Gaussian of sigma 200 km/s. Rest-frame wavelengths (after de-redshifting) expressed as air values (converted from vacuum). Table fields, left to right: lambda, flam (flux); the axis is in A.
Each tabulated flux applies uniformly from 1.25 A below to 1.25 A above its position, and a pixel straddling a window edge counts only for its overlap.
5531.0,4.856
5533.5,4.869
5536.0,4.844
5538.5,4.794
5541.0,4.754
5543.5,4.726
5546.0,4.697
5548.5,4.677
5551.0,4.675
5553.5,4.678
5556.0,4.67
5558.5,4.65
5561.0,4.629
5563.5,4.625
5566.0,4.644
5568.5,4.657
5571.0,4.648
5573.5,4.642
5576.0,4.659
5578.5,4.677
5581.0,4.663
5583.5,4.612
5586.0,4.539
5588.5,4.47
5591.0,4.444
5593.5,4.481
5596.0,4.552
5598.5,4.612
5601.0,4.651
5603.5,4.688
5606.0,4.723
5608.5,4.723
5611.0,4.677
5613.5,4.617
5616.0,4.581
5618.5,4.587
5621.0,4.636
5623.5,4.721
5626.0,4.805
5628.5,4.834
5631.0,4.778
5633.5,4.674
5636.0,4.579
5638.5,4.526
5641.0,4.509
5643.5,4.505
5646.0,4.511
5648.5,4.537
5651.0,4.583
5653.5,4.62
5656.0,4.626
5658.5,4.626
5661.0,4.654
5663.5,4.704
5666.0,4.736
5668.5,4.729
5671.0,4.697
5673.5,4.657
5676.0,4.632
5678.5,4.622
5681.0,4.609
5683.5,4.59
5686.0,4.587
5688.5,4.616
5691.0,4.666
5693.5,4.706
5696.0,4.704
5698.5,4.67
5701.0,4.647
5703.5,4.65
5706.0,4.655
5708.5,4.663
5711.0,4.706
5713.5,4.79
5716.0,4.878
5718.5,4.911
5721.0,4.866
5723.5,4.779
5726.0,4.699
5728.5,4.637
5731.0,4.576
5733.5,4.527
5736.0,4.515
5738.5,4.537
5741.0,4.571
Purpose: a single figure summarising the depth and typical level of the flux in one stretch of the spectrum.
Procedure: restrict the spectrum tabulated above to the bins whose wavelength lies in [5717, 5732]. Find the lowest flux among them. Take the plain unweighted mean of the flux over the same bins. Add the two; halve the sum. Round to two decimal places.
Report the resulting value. 4.66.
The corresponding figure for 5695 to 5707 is 4.66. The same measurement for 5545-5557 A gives 4.67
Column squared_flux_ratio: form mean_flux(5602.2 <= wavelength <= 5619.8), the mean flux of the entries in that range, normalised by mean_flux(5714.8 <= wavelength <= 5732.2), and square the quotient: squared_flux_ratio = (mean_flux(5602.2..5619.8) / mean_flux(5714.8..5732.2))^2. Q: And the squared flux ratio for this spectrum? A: 0.96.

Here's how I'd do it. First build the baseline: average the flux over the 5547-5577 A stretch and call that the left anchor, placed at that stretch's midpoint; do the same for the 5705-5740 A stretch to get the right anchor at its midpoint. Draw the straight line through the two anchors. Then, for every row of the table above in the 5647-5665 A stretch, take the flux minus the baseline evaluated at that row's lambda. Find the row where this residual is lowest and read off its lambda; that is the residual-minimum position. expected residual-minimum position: 5648.5 A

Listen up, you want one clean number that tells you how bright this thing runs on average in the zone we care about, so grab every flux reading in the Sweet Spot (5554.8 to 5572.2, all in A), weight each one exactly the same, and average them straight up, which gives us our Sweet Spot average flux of 4.65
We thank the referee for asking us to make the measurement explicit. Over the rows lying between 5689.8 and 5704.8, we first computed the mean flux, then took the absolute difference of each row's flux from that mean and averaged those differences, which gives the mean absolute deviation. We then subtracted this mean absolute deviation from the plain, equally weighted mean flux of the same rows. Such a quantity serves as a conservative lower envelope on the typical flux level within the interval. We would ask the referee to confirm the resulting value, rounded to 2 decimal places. 4.65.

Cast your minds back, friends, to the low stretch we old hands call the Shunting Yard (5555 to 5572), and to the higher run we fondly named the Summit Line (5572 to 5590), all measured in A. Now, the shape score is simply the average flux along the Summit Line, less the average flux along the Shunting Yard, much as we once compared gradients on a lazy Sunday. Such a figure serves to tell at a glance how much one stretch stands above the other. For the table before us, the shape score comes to -0.04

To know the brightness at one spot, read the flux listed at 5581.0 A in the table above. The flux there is 4.663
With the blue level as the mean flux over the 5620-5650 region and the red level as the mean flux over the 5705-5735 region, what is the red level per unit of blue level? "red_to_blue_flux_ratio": 1.02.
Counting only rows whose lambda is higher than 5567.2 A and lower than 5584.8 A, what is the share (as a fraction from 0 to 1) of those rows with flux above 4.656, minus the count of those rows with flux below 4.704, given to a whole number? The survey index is -6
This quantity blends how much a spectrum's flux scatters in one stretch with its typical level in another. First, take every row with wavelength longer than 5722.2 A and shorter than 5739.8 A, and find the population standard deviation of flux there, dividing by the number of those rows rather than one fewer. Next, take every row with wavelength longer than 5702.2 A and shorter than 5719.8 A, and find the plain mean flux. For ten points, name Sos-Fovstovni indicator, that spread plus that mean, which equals 4.84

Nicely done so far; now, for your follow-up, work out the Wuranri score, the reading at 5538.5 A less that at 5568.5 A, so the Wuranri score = 0.14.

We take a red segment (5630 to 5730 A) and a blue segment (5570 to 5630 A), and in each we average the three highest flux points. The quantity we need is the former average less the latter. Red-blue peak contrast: 0.10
